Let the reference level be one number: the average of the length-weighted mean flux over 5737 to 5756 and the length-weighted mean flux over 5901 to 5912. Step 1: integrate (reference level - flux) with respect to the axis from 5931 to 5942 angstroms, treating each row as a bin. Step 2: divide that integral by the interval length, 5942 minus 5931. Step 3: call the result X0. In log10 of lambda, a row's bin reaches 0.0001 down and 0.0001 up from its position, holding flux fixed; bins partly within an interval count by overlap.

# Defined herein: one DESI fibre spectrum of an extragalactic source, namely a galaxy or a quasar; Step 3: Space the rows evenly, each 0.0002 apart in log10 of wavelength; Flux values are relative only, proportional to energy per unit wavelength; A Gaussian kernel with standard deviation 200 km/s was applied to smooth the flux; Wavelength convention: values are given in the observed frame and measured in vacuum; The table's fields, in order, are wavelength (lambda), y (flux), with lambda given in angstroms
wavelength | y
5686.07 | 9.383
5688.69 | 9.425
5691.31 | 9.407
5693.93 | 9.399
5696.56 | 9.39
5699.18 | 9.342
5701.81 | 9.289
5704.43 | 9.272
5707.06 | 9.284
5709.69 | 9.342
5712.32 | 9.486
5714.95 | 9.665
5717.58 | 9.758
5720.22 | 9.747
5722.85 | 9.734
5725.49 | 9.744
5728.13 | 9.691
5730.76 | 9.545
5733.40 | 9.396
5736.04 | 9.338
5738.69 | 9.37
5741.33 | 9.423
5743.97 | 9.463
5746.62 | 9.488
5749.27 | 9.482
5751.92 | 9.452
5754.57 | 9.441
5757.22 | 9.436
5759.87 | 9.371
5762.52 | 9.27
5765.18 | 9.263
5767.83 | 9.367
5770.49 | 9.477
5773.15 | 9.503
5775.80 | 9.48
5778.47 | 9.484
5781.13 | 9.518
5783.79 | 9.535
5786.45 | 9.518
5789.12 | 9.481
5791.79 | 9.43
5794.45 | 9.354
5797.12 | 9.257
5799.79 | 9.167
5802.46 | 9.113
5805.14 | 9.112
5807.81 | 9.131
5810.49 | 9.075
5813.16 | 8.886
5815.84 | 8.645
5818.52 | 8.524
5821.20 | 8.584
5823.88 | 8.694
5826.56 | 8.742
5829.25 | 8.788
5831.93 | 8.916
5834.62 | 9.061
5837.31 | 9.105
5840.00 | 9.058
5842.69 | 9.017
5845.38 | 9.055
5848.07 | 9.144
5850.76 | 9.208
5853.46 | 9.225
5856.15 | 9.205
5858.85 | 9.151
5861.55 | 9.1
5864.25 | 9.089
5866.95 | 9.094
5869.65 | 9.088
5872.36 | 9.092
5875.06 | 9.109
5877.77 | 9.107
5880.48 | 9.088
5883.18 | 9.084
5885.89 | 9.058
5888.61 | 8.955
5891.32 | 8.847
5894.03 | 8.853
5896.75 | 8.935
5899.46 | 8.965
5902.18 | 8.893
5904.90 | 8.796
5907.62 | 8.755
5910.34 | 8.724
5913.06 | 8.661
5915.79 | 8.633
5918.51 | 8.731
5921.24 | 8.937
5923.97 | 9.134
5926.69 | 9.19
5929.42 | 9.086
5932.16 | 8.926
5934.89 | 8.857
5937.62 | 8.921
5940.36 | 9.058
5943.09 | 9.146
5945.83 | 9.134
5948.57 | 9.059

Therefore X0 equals 0.2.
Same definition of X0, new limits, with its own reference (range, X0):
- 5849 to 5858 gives -0.1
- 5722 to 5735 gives -0.5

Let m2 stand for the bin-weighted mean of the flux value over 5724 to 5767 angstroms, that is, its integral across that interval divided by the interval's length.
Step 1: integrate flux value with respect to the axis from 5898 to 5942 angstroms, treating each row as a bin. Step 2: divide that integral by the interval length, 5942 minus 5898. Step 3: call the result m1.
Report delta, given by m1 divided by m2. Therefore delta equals 0.94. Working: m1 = 8.89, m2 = 9.45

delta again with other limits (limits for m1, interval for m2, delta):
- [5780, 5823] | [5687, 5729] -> 0.96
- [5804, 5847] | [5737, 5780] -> 0.94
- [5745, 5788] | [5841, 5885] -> 1.04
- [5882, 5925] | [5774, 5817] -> 0.96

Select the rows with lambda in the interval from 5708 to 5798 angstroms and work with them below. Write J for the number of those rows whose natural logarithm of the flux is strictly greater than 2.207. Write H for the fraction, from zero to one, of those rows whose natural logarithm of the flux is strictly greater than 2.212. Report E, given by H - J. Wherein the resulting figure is -33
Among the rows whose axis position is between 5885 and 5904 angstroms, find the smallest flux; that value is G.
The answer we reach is 8.847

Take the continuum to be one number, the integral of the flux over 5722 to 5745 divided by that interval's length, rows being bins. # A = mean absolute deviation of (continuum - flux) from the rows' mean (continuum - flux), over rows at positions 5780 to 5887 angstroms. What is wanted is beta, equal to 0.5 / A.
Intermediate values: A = 0.16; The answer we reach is 3.2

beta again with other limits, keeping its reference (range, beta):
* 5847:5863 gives 12.3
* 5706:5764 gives 3.9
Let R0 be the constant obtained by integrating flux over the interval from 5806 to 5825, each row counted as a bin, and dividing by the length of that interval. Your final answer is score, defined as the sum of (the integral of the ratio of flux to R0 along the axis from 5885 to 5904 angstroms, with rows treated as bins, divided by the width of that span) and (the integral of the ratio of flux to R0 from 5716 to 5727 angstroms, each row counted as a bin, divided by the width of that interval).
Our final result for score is 2.12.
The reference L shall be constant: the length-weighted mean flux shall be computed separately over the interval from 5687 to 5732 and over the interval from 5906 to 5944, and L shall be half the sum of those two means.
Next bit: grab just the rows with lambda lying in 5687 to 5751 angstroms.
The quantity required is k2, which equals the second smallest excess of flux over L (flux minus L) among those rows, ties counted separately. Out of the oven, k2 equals 0.1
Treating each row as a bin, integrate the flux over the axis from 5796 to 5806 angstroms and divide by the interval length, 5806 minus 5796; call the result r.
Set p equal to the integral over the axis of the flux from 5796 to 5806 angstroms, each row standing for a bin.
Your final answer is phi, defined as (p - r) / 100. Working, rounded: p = 92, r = 9.16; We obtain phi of 0.824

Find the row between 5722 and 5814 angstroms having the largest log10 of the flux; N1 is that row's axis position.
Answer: 5725.49 angstroms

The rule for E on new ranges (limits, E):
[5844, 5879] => -11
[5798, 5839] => -5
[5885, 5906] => 0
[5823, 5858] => -5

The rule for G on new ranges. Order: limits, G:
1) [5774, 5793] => 9.43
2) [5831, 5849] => 8.916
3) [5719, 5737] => 9.338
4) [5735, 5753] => 9.338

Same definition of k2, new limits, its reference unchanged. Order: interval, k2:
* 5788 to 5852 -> -0.6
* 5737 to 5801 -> 0.1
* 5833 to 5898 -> -0.4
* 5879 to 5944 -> -0.5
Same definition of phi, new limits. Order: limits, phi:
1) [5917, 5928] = 0.900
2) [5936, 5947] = 0.906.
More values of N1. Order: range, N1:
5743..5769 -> 5746.62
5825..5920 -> 5853.46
